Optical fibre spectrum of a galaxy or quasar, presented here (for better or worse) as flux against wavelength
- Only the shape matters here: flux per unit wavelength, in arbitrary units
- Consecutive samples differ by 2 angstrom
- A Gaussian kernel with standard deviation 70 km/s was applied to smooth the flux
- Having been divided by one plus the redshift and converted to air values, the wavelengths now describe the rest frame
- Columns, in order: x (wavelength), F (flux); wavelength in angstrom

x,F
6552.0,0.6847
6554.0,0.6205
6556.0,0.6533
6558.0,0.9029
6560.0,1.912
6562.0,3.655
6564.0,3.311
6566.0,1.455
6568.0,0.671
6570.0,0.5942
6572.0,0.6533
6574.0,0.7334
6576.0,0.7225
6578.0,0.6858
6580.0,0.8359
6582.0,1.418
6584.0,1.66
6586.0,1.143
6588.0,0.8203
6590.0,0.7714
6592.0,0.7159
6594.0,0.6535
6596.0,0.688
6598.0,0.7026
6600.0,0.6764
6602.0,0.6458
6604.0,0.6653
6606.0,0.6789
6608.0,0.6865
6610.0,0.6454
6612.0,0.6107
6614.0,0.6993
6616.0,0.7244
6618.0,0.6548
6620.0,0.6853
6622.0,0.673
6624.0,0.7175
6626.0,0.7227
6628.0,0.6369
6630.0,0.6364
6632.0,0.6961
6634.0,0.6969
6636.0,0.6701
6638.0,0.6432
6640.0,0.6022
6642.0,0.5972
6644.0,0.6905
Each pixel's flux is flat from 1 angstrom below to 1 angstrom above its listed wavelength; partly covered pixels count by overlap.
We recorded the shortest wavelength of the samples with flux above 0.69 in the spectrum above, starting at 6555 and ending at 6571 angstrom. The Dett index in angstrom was 6558.0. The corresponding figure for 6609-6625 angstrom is 6614.0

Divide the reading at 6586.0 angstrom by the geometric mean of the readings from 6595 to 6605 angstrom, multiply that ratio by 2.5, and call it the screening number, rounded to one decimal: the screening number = 4.2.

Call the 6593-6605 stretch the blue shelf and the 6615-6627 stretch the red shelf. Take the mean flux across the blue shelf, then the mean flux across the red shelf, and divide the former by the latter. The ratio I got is 1.0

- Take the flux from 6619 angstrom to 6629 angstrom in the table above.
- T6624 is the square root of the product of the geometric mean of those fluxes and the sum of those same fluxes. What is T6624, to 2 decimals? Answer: 1.54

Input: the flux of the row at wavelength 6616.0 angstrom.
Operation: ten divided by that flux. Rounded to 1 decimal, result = 13.8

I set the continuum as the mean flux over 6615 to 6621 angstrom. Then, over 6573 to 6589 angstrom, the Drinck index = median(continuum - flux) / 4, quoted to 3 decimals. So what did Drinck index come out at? -0.035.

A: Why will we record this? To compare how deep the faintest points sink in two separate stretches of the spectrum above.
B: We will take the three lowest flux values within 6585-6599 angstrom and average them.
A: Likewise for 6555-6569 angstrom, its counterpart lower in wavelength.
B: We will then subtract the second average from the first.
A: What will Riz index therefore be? -0.061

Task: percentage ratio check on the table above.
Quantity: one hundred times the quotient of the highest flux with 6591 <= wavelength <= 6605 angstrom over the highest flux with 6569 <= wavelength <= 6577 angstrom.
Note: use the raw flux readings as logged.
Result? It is 98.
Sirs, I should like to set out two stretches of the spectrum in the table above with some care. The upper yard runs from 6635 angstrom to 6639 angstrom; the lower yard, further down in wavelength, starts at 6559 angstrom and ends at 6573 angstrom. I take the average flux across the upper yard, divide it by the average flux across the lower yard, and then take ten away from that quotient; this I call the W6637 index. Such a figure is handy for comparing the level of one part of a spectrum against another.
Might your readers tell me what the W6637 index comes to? -9.62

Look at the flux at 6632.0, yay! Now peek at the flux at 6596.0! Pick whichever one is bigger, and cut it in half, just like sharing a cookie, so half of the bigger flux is 0.348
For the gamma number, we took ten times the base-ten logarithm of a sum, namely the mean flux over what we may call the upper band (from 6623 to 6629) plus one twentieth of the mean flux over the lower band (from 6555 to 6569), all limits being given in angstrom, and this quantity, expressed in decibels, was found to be -1.07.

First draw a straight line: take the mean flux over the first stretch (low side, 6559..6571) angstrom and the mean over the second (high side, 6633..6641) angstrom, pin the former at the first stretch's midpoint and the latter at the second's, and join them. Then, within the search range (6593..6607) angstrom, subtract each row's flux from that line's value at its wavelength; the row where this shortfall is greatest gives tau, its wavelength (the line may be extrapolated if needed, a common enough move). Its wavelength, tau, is 6594.0 angstrom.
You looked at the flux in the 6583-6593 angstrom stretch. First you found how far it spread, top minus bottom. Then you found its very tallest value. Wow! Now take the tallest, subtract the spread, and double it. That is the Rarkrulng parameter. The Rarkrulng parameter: 1.43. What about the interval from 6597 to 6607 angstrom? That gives 1.29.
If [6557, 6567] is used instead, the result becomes 1.81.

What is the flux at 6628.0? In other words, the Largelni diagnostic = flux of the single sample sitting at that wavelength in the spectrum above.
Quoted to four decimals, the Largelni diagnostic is 0.6369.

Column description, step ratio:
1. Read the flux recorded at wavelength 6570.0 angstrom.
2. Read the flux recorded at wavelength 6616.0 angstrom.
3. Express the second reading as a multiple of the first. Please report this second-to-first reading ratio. 1.22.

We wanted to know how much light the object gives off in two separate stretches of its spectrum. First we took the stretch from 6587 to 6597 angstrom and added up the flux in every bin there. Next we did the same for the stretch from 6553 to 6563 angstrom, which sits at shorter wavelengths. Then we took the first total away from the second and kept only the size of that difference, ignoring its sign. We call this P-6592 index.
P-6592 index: 4.1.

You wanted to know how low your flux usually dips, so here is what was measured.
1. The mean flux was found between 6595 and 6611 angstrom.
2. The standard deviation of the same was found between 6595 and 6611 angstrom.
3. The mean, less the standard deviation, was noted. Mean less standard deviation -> 0.65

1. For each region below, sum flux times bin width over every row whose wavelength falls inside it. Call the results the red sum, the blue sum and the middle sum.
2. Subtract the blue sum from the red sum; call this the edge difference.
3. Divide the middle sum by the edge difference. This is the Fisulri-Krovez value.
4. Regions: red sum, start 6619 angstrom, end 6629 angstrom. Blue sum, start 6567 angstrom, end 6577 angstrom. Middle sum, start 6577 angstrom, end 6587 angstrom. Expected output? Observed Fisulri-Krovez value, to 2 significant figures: 94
